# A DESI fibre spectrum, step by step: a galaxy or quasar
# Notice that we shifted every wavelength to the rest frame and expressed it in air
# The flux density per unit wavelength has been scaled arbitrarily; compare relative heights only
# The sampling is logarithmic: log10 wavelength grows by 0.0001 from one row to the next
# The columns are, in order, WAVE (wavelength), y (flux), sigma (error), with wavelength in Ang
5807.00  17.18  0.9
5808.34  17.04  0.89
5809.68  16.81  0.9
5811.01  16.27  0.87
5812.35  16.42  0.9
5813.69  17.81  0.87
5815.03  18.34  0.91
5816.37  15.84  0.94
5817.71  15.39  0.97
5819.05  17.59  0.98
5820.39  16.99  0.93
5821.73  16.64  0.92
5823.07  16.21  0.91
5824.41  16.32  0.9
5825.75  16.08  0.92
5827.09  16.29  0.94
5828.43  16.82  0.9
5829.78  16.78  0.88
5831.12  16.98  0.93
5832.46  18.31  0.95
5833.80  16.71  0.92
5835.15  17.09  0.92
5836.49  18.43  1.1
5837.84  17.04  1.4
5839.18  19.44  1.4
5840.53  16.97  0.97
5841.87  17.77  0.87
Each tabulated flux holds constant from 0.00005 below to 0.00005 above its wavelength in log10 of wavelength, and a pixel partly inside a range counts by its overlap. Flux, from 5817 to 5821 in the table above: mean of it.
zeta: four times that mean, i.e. 66.6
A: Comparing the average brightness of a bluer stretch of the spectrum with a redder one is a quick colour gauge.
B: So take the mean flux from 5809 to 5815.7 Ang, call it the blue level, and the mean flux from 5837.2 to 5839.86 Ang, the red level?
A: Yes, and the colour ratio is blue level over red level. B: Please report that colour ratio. 0.939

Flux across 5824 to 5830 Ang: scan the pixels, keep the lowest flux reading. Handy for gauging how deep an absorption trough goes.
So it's 16.08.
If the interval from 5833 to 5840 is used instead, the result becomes 16.71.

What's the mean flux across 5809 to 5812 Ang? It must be 16.5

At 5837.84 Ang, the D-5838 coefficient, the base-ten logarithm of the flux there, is 1.231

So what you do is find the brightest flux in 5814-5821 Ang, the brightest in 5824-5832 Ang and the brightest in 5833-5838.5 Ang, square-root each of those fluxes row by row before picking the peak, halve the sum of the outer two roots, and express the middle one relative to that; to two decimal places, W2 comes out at 0.96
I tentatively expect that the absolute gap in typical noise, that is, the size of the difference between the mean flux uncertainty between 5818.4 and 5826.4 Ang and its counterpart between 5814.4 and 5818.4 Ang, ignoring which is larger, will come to 0.013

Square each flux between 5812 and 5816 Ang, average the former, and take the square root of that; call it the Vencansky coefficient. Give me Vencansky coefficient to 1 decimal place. 17.5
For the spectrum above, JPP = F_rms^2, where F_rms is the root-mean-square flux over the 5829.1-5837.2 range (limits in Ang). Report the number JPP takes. 303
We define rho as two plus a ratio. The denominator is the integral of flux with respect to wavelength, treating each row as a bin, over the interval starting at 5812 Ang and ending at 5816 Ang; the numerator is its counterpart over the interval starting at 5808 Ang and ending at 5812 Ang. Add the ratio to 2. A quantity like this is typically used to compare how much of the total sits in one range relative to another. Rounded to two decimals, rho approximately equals 2.95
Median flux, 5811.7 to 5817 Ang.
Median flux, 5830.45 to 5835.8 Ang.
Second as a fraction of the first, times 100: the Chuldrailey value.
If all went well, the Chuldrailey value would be 99.5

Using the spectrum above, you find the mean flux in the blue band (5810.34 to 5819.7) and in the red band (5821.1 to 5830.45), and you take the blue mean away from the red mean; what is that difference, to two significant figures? -0.36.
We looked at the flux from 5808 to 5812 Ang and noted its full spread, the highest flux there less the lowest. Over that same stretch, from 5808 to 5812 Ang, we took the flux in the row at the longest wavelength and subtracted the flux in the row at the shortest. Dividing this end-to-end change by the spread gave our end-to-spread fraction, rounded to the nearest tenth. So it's -1.0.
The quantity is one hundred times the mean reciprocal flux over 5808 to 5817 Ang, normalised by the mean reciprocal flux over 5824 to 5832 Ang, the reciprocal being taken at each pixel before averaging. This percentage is 98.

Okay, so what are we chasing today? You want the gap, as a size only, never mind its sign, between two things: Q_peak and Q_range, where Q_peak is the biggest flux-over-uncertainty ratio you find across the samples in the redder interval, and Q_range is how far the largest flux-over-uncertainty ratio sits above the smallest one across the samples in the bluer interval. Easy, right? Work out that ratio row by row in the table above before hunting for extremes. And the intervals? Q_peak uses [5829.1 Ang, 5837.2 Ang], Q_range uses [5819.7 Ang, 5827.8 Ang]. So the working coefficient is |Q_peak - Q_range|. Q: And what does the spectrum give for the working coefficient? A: 18.3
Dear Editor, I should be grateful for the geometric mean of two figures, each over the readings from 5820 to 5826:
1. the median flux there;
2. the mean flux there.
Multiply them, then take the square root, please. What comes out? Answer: 16.4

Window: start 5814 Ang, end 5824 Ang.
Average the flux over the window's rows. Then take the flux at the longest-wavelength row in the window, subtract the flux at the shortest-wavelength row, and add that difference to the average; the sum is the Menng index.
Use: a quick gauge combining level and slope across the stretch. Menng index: 14.6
